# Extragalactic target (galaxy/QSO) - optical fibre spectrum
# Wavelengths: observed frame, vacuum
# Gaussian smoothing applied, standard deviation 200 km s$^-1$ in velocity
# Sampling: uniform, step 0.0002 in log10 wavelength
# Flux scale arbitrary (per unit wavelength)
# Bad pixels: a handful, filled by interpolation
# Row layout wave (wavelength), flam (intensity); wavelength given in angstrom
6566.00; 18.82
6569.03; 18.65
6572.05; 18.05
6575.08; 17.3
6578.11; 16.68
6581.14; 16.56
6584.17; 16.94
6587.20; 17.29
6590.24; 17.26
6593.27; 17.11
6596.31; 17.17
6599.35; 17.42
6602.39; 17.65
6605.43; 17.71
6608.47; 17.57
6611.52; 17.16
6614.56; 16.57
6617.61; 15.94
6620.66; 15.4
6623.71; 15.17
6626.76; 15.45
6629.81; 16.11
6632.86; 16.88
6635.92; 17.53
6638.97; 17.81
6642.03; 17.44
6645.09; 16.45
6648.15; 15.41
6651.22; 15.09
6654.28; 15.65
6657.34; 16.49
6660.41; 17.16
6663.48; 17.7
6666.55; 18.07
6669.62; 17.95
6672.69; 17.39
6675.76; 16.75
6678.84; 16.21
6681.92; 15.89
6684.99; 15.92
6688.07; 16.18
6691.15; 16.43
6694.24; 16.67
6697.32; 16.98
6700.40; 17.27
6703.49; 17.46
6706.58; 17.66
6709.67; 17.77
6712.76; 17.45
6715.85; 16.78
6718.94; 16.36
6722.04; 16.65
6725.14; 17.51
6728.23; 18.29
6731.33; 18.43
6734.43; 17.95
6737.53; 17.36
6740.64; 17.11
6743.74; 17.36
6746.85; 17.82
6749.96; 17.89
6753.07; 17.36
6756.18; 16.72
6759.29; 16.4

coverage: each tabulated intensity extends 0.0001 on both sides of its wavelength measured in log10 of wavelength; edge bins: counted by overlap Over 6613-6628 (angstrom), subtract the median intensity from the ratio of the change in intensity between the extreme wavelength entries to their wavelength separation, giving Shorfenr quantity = -15.5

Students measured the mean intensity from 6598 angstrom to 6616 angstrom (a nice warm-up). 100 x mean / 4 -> 434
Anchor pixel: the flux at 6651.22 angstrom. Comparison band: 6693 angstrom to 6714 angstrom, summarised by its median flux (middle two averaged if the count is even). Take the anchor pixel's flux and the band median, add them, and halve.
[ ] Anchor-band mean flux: 16.3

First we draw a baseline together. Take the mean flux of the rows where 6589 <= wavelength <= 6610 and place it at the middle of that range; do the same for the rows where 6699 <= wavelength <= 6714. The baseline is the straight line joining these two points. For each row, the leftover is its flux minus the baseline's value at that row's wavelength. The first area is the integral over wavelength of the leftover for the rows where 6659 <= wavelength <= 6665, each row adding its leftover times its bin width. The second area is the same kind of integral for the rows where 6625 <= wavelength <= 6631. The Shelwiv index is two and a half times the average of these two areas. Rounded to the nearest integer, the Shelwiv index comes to -13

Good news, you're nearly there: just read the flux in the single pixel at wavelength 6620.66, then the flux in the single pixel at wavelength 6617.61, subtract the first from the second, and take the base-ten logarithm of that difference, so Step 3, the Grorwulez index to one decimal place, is -0.3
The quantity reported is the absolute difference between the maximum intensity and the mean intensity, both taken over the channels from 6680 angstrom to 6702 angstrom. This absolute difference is 0.79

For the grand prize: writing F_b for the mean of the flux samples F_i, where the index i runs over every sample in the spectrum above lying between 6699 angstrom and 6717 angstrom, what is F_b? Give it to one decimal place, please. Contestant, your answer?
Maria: 17.4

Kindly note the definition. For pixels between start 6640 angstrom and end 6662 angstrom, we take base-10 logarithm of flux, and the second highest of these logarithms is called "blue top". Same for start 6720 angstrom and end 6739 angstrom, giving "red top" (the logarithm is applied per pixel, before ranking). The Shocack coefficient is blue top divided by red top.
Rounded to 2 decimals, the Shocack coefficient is 0.98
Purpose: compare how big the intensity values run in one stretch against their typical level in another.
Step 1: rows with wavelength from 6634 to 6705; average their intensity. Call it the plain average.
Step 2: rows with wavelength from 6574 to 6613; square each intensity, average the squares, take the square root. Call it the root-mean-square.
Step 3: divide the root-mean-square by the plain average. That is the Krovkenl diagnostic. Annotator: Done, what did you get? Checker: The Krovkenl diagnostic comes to 1.03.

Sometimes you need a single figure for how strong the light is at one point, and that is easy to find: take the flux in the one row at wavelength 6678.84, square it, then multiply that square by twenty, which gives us 5255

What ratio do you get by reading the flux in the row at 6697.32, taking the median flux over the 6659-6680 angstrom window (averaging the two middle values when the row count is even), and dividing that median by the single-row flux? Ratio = 1.02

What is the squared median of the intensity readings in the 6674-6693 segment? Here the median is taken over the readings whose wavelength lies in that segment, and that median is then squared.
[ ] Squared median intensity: 262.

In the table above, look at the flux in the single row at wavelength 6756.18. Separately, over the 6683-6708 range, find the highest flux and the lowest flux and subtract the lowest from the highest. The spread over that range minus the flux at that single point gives -15.0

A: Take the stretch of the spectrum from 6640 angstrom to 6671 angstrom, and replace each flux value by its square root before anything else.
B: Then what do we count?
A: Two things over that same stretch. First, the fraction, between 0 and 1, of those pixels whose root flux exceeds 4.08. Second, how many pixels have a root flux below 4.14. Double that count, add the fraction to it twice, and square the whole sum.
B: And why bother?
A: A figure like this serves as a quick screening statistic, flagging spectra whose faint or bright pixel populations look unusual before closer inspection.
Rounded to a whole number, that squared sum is 121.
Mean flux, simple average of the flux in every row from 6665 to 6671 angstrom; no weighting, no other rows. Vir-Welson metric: 18.01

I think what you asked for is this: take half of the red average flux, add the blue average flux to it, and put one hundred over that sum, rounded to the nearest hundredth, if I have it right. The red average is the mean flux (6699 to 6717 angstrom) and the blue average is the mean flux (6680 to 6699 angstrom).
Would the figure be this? 3.99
